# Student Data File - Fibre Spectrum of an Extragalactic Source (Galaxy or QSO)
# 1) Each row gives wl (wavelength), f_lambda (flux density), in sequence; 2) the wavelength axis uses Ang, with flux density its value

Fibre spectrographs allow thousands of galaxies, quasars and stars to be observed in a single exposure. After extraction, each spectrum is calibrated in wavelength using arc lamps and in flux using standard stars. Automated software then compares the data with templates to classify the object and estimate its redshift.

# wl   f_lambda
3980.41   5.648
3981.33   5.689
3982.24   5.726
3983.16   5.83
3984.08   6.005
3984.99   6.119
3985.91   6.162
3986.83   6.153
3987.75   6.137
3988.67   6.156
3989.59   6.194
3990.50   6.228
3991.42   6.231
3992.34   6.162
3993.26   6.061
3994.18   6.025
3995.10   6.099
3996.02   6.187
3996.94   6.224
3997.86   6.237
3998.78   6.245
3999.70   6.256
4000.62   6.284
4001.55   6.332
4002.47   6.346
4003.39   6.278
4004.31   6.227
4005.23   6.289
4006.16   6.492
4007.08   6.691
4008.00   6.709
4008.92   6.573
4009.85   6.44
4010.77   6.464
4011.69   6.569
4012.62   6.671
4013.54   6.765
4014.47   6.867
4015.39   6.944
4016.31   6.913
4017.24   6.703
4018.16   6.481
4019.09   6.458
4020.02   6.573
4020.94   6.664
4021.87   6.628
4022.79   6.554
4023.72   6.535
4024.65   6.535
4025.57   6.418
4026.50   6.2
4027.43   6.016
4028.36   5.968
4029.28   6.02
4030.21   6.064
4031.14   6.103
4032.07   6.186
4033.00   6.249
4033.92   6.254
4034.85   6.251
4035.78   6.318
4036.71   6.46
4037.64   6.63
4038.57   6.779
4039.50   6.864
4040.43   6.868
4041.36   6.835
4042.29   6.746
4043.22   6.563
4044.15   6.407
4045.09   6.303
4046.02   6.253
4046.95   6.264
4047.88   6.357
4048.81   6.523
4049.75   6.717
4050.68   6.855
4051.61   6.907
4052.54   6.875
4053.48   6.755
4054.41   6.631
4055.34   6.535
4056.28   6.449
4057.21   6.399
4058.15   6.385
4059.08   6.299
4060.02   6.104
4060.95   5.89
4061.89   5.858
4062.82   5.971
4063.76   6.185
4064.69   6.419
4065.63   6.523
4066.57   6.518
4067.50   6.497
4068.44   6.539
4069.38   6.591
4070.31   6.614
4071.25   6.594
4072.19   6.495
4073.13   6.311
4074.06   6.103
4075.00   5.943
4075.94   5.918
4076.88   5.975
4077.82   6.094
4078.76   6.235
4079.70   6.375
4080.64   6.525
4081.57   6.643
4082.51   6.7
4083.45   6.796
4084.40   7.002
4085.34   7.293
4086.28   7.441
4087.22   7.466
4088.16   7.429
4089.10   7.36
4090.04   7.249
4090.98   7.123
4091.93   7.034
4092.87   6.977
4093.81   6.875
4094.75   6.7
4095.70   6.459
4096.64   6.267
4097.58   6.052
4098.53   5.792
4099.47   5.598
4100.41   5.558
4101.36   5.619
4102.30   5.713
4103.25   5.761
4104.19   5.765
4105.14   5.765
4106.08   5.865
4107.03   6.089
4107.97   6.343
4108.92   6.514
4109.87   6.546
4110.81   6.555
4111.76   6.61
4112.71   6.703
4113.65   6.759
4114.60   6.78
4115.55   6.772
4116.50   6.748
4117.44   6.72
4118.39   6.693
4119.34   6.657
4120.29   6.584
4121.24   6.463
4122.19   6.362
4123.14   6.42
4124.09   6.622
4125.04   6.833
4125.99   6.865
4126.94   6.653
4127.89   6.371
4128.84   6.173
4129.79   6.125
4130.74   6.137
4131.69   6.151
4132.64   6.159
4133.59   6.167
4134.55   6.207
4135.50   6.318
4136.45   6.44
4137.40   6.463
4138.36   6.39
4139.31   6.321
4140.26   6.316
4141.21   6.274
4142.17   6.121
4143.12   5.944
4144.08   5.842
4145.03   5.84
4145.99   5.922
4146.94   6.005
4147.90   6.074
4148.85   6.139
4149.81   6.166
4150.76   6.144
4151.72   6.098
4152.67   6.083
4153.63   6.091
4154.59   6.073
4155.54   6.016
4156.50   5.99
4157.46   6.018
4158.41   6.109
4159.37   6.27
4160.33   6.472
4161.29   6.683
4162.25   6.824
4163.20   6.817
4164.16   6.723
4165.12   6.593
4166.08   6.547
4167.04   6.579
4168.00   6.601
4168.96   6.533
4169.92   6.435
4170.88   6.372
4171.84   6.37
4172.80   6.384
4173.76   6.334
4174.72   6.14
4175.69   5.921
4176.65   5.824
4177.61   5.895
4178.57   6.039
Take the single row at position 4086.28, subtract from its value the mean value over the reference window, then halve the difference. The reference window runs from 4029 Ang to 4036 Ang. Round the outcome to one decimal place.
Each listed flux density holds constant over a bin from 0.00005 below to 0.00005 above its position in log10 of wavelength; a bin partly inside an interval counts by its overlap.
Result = 0.6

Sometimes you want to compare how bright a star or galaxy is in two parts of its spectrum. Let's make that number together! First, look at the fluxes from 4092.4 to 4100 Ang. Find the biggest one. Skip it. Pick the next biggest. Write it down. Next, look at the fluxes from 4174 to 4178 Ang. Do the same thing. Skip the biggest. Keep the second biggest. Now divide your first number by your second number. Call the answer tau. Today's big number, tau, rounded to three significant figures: 1.16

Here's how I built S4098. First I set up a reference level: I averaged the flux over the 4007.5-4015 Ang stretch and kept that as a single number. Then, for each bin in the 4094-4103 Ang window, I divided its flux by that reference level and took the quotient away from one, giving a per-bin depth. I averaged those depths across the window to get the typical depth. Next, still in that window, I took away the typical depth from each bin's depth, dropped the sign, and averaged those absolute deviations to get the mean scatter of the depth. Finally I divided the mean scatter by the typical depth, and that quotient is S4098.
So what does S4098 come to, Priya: 0.5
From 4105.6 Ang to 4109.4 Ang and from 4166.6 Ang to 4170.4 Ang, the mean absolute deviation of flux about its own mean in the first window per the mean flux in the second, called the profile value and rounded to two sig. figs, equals 0.035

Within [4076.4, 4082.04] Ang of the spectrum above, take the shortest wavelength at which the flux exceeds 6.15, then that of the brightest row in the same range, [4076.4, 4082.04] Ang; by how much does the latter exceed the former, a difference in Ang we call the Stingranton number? 2.8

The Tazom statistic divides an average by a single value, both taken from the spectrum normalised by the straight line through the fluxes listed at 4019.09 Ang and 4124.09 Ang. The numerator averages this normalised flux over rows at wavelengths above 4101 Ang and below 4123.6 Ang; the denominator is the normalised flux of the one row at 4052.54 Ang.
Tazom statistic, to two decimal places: 0.91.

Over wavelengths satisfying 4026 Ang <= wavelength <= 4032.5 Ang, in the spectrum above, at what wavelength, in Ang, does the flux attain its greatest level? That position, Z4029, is 4026.50 Ang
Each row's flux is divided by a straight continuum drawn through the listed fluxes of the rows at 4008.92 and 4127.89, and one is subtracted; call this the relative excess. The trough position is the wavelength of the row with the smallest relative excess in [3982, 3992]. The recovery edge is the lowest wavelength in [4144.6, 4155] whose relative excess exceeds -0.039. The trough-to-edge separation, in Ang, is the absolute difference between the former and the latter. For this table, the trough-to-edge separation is 166.6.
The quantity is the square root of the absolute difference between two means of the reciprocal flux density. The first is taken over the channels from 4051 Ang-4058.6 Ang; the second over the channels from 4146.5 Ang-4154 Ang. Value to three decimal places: 0.113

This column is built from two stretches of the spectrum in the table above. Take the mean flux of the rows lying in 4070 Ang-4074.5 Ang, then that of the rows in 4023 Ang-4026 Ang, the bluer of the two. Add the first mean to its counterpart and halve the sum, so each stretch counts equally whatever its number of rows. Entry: 6.46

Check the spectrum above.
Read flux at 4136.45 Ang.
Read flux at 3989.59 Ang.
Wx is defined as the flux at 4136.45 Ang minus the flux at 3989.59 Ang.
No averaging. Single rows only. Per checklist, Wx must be 0.25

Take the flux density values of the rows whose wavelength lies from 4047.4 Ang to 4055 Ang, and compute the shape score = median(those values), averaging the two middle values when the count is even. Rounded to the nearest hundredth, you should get 6.74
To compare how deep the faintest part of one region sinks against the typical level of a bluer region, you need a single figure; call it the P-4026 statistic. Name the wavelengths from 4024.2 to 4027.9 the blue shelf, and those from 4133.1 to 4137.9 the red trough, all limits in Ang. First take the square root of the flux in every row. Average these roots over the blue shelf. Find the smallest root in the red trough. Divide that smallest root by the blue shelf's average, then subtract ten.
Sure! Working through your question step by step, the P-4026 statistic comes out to -9.01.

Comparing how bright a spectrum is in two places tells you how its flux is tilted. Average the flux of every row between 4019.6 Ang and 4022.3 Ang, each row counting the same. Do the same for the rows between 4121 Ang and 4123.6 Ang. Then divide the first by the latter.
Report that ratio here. 1.03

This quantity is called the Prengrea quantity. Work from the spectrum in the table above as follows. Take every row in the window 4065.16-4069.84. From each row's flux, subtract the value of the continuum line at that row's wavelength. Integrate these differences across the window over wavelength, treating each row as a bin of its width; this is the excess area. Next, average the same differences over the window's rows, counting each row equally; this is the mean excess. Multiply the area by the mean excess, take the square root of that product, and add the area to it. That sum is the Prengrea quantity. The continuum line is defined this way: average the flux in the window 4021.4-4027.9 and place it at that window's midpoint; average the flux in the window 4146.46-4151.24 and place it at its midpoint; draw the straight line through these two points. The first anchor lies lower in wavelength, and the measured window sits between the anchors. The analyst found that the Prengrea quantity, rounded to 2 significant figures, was 1.6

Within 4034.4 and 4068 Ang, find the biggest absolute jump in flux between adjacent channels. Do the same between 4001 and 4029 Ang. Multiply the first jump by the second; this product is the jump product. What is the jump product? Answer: 0.0519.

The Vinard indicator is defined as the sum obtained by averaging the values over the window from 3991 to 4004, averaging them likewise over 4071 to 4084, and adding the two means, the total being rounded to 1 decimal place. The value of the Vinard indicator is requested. 12.5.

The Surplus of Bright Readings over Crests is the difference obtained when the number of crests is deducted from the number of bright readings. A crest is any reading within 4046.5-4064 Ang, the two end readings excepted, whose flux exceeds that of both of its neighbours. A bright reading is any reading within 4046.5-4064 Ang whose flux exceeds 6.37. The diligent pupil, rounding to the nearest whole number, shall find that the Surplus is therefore 10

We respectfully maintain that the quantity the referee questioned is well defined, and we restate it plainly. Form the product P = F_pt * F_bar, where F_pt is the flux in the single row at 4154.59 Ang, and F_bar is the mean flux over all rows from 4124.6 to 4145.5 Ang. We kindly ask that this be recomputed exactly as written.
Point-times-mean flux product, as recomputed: 38.1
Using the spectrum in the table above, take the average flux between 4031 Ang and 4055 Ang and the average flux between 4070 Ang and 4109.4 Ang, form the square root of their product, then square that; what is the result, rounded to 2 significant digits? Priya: 42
